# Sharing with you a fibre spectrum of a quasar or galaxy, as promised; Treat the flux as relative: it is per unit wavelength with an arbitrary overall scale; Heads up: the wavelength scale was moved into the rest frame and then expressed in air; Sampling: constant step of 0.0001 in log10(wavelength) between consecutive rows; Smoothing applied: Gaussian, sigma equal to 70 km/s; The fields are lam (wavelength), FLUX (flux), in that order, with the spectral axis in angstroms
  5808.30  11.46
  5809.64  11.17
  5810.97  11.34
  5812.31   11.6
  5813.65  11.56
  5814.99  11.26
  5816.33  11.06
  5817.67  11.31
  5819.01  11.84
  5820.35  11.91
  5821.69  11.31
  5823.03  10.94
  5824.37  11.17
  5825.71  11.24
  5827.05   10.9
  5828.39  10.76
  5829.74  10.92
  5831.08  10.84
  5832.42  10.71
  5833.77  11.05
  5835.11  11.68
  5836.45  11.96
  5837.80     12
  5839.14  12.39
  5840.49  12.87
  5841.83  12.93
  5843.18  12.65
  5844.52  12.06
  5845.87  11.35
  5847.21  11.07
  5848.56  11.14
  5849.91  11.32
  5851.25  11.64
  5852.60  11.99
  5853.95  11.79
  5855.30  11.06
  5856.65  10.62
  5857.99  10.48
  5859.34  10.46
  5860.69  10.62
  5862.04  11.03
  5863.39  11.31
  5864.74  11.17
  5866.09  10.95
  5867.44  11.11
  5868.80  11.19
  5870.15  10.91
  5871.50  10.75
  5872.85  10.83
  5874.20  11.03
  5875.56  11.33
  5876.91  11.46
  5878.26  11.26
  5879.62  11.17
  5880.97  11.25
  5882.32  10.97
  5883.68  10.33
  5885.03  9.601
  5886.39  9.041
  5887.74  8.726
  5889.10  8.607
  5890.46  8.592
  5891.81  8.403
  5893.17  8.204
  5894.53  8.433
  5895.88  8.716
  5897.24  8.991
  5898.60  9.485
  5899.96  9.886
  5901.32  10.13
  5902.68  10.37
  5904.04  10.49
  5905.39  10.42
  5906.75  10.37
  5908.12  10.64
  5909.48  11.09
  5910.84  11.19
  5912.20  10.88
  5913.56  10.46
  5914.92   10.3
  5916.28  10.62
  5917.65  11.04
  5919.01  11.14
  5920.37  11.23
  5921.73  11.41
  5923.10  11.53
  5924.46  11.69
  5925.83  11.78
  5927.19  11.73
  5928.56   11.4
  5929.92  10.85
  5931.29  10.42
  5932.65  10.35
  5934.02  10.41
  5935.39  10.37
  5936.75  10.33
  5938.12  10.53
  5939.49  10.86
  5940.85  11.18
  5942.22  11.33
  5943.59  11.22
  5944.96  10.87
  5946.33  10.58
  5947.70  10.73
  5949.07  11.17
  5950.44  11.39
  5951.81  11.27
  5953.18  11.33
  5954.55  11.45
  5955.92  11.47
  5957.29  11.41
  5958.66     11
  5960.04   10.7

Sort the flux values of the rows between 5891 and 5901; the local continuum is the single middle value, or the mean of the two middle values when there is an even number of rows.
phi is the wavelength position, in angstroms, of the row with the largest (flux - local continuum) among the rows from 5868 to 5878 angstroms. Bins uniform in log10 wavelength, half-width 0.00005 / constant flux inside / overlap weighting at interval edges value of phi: 5876.91 angstroms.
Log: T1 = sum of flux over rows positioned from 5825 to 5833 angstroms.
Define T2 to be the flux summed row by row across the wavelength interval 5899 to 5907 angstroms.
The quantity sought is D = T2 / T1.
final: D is 0.94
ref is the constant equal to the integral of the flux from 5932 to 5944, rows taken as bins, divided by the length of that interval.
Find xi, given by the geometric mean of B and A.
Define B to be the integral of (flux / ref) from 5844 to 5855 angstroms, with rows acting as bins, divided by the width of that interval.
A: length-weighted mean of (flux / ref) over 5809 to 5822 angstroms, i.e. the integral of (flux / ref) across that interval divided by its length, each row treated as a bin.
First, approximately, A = 1.067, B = 1.07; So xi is 1.07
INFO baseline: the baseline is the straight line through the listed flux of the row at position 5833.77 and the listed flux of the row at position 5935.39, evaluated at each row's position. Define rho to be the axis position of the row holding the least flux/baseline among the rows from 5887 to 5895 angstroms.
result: 5893.17 angstroms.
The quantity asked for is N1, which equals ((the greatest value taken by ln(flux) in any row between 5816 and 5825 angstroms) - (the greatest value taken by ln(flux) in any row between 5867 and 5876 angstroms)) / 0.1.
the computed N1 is 0.5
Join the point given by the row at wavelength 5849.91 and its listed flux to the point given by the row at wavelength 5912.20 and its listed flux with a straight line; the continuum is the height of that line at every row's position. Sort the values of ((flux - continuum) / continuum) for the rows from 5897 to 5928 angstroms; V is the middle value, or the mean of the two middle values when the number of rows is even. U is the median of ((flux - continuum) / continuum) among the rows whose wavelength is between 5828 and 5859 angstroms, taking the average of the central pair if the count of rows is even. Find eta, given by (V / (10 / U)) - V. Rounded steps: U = 0.000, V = -0.021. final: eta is 0.021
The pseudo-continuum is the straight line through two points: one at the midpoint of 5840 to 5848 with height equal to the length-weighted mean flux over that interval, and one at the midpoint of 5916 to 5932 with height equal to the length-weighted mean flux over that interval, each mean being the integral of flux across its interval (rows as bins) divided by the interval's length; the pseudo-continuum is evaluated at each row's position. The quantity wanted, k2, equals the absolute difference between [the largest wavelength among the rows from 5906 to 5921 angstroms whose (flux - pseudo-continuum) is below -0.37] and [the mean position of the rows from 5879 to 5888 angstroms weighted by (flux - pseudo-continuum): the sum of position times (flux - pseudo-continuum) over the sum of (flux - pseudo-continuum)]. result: 31.0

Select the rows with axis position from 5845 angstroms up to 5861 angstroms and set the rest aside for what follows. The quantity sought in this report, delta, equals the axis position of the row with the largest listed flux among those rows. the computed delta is 5852.60 angstroms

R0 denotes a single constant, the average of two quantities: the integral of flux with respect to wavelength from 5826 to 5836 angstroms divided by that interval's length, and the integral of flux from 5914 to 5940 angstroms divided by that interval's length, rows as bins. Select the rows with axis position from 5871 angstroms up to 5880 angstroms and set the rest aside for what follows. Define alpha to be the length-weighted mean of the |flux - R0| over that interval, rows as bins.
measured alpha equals 0.25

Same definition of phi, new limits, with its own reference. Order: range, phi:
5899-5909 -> 5908.12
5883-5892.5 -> 5883.68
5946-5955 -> 5954.55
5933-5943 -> 5942.22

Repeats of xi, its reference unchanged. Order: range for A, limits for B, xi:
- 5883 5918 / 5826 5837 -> 0.97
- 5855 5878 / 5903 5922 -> 1.01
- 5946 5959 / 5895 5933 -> 1.02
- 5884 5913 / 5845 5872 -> 0.97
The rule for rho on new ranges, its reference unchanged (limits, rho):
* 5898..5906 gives 5898.60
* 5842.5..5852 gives 5847.21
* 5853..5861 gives 5859.34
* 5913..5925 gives 5914.92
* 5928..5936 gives 5932.65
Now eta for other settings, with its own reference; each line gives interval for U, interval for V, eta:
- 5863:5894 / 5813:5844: 0.021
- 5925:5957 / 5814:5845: 0.020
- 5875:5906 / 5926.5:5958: -0.048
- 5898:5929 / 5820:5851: 0.017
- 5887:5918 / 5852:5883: 0.011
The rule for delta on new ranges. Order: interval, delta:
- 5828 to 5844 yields 5841.83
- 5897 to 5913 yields 5910.84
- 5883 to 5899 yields 5883.68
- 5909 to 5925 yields 5924.46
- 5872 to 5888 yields 5876.91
